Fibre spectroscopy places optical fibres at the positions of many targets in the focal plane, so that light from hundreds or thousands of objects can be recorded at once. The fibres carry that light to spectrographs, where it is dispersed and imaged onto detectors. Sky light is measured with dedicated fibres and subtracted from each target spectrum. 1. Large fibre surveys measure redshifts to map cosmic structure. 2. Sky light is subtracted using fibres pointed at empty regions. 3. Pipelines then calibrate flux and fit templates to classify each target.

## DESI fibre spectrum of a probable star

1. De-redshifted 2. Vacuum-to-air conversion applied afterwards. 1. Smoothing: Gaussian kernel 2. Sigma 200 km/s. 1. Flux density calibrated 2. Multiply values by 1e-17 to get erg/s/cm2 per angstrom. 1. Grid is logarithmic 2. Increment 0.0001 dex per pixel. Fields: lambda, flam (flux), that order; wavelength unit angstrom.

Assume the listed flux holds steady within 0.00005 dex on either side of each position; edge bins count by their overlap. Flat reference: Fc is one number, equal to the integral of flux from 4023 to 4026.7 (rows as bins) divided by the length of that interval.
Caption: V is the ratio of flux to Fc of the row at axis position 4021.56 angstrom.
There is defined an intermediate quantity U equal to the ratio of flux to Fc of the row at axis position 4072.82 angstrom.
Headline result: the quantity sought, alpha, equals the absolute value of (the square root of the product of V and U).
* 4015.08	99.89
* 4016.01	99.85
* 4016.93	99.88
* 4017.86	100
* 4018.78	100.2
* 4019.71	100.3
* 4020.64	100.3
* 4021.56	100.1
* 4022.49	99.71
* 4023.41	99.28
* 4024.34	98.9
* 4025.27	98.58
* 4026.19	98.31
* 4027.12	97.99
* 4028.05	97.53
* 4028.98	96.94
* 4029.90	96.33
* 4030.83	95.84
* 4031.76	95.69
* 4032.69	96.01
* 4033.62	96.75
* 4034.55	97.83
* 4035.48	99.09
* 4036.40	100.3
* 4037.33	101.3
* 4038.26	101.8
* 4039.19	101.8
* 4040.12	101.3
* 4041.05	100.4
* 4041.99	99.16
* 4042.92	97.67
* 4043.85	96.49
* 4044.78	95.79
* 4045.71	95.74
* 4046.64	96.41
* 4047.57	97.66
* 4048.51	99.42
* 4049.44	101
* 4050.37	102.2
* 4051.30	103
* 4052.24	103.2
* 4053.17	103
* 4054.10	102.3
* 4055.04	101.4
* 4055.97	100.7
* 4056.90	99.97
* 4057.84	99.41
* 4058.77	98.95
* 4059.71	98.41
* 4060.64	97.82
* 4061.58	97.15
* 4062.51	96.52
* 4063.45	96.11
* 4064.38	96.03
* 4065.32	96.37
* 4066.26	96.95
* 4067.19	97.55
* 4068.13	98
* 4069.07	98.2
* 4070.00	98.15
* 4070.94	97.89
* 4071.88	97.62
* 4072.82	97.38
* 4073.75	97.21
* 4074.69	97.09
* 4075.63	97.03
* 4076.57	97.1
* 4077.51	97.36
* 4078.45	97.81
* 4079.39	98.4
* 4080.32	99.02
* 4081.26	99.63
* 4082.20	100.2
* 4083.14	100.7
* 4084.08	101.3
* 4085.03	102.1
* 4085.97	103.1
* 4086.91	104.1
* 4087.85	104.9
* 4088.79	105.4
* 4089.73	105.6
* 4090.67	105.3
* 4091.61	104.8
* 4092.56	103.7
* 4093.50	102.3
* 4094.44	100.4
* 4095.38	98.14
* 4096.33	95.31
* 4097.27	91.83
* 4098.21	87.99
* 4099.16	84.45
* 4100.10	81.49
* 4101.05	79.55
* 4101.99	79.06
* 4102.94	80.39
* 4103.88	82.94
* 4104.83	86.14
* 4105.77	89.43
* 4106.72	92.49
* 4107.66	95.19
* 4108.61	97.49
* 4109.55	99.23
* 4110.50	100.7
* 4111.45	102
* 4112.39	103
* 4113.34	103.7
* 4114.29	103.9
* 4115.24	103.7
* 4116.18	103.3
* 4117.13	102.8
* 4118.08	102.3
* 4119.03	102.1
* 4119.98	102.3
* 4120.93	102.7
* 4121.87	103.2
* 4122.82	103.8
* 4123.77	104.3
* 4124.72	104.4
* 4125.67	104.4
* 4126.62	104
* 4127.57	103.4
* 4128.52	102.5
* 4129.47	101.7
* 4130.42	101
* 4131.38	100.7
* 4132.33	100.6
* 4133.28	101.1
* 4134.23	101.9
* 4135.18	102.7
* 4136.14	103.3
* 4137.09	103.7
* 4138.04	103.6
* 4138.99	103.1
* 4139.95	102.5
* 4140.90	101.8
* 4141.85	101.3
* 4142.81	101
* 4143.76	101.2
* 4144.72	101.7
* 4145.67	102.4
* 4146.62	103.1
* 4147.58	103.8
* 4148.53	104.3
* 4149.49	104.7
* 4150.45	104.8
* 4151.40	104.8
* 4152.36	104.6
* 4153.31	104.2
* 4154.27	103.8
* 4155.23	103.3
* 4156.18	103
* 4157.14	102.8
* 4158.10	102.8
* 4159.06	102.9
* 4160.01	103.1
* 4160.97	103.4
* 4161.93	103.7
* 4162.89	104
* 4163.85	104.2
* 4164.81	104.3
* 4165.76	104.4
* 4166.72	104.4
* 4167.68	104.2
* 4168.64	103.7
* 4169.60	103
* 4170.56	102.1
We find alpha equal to 1.00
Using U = 0.99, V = 1.01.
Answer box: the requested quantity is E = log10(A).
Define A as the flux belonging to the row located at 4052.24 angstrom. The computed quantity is 2.01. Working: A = 103.2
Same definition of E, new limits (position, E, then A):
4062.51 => 1.98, 96.52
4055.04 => 2.01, 101.4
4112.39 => 2.01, 103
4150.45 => 2.02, 104.8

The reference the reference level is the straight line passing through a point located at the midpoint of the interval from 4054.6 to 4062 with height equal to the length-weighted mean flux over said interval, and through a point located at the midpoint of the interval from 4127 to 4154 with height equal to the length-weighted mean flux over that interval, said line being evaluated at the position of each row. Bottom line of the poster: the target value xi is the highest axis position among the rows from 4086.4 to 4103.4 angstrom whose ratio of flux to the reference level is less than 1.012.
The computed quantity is 4102.94 angstrom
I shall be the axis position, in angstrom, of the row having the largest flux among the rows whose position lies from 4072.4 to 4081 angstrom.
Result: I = 4080.32 angstrom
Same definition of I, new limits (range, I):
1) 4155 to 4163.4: 4162.89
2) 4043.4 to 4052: 4051.30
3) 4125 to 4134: 4125.67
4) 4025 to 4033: 4025.27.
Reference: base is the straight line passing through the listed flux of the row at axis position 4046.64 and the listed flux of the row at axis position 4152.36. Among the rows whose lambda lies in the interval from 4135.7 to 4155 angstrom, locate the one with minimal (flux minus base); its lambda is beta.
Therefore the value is 4142.81 angstrom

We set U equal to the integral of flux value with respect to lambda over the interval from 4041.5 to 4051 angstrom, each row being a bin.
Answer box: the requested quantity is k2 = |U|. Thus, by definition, 933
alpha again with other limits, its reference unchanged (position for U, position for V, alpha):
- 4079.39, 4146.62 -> 1.02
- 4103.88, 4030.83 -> 0.90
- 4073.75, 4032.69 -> 0.98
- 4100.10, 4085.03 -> 0.92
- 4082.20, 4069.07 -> 1.01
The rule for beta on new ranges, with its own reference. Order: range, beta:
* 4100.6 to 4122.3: 4101.99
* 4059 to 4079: 4064.38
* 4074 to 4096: 4095.38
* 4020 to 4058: 4045.71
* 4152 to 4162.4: 4158.10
